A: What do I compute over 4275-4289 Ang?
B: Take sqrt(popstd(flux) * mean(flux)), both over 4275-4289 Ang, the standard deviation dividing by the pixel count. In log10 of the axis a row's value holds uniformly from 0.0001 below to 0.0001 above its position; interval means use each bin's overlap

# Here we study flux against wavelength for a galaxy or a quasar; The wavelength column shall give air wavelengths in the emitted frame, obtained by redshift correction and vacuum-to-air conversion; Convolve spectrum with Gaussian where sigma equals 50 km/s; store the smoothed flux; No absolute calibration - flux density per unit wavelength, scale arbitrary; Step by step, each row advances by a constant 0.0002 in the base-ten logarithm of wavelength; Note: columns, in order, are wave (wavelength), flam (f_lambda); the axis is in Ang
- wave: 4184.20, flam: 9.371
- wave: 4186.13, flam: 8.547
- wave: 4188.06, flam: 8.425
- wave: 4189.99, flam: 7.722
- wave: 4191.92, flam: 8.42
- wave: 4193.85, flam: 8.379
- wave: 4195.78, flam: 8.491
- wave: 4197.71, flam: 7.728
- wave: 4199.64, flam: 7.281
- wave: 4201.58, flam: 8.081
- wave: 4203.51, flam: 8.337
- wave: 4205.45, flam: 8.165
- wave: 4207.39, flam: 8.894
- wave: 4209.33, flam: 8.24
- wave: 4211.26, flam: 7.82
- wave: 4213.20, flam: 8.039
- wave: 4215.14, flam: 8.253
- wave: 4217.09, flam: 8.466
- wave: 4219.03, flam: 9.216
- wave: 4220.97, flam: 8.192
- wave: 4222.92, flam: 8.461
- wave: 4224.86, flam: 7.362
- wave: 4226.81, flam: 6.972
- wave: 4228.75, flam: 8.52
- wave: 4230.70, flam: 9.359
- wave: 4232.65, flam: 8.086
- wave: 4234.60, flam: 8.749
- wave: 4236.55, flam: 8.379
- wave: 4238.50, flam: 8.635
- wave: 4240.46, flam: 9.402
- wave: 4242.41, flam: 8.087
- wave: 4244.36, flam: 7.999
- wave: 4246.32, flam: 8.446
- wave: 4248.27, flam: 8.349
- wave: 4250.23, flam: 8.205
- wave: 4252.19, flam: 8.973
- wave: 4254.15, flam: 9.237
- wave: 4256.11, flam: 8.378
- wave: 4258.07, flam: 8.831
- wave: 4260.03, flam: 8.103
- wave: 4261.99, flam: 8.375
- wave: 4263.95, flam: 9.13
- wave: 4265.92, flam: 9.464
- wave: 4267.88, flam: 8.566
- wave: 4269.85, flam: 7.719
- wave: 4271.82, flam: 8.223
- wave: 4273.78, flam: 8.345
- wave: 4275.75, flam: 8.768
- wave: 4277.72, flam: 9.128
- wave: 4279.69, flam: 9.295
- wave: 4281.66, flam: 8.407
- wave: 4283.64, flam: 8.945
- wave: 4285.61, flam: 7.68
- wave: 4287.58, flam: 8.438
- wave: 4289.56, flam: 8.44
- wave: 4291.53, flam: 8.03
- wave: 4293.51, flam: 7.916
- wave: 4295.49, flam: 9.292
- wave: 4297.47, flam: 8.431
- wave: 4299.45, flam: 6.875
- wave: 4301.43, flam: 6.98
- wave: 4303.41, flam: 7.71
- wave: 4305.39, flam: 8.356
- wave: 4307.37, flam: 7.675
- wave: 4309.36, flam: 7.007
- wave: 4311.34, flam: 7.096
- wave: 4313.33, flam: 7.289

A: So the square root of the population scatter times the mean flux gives 2.09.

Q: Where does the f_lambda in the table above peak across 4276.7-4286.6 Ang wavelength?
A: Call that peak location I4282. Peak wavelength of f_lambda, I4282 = 4279.69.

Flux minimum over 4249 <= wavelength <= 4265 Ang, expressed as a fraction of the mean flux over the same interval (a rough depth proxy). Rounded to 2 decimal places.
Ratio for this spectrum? 0.94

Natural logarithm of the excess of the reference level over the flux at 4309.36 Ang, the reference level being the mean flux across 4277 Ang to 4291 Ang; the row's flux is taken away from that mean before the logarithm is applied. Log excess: 0.5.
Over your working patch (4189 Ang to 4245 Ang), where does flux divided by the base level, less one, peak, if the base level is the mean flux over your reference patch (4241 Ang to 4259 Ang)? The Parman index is 4240.46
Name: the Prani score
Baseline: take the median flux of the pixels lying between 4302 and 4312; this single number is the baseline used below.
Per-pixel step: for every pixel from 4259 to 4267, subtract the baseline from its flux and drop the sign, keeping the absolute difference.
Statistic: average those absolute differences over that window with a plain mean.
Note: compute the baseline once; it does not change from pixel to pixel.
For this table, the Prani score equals 1.09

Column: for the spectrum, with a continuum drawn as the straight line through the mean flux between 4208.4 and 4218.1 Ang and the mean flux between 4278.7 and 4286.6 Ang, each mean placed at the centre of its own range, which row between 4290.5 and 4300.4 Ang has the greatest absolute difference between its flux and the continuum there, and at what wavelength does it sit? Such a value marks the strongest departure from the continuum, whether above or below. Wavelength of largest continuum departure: 4299.45 Ang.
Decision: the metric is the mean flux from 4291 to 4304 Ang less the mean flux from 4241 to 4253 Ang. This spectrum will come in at -0.5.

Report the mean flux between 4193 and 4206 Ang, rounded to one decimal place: 8.1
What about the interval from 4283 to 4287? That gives 8.3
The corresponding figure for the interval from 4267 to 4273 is 8.2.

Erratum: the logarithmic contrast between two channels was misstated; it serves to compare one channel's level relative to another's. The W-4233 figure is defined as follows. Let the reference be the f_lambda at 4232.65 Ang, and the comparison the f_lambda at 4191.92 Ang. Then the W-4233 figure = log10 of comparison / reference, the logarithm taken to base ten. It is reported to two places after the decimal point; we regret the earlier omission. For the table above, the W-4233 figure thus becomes 0.02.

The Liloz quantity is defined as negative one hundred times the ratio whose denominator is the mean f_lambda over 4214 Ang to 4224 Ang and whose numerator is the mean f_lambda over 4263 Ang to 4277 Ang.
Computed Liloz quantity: -101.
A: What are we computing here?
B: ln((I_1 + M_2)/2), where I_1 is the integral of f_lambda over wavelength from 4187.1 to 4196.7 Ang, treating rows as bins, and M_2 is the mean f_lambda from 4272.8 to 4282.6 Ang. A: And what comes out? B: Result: 3.79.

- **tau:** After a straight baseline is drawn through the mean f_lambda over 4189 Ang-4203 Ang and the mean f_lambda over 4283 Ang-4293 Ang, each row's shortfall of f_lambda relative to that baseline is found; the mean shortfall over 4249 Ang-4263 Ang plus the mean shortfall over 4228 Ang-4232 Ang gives -1.2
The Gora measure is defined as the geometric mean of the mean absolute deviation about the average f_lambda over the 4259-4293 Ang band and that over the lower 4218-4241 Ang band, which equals 0.48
